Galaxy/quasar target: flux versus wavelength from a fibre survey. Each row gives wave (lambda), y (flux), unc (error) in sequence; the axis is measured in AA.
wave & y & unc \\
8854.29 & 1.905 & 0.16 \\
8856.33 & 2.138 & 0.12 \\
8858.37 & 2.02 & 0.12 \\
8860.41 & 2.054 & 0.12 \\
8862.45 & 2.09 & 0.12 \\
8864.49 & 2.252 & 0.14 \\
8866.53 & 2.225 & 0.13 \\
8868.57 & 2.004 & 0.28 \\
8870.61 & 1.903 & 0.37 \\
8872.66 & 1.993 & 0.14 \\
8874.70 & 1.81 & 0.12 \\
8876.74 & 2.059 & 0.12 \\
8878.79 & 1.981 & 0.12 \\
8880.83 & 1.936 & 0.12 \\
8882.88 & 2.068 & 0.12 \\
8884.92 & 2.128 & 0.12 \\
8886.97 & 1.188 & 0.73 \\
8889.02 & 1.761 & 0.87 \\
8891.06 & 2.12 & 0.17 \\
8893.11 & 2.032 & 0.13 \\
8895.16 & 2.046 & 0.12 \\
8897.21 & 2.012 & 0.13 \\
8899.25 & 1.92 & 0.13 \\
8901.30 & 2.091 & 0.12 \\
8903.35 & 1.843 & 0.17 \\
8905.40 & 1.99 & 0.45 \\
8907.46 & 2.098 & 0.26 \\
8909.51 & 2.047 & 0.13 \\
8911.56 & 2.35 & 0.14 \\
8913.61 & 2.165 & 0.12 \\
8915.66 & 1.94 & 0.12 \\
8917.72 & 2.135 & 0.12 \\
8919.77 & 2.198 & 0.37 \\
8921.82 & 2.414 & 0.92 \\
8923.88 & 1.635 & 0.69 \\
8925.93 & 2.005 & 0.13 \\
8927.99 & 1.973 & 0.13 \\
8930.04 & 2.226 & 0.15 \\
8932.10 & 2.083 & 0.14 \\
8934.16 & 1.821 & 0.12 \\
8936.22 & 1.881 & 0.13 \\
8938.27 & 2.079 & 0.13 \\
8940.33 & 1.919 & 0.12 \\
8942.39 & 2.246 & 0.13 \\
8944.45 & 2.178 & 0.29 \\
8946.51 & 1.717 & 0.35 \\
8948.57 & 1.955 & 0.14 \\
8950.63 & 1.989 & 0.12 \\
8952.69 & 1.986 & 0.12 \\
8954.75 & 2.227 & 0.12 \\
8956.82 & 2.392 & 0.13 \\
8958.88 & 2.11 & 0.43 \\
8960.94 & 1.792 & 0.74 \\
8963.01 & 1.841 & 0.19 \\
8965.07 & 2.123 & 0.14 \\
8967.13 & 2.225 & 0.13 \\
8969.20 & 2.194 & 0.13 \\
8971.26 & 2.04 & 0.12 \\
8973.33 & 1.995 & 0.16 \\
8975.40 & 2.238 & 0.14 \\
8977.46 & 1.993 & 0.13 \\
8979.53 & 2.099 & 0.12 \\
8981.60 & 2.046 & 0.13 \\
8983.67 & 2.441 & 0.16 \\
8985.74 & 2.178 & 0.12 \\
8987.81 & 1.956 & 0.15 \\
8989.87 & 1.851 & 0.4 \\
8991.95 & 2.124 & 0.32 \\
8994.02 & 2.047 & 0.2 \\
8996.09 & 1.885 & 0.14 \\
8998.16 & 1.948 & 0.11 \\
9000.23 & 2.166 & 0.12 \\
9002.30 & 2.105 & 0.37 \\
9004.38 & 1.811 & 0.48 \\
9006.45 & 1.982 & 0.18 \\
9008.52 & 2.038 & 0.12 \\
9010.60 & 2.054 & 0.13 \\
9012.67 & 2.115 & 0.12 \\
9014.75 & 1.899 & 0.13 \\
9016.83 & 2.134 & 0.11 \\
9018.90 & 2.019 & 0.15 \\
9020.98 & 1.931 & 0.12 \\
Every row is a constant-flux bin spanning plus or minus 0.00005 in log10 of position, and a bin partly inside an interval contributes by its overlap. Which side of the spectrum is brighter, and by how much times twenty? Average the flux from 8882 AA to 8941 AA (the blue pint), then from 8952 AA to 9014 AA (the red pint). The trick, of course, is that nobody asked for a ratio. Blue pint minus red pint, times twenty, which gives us -1.2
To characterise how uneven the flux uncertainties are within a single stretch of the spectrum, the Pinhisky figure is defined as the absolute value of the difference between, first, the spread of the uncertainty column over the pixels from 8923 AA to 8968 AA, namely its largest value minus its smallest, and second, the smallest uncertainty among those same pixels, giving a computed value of 0.50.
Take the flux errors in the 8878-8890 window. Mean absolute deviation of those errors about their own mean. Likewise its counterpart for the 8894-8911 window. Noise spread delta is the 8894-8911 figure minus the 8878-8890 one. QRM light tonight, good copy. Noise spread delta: -0.219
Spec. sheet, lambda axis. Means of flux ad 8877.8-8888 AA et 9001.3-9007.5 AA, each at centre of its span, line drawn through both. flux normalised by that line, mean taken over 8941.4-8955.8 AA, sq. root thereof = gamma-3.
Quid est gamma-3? 1.032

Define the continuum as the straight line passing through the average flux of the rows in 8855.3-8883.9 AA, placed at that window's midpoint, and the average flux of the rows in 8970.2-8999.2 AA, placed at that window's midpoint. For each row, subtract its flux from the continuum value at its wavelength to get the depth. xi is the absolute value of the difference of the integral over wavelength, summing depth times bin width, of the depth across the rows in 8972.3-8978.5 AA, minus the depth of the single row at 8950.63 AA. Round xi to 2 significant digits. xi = 0.17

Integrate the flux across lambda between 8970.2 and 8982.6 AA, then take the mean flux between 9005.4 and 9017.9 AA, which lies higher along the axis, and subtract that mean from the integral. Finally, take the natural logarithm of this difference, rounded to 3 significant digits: 3.16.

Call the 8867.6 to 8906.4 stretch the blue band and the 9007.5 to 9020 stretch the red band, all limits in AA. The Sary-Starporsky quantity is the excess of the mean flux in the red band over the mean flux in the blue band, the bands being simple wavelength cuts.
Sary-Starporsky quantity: 0.10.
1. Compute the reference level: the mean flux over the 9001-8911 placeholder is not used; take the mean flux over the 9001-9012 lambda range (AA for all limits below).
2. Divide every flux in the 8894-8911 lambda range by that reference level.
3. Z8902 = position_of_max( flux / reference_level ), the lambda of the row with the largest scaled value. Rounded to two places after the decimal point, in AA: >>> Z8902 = 8907.46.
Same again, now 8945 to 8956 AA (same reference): 8954.75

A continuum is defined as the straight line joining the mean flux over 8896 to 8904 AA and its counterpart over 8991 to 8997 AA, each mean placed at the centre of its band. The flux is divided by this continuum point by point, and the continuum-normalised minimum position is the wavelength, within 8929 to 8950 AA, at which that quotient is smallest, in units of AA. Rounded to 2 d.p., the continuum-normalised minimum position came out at 8946.51 AA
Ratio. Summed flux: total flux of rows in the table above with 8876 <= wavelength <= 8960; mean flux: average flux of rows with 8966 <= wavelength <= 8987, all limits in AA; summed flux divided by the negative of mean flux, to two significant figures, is -39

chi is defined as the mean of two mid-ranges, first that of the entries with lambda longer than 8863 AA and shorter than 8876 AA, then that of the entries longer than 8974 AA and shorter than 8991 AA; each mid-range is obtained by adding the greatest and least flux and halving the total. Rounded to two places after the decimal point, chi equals 2.09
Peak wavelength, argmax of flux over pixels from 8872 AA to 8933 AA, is 8921.82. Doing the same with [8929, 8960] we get 8956.82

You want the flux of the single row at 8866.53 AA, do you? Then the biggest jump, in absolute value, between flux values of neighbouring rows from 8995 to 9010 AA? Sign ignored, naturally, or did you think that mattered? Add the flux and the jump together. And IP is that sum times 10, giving 25.2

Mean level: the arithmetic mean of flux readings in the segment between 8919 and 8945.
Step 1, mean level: 2.05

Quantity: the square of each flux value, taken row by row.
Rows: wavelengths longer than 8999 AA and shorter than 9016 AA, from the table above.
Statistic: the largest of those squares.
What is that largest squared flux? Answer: 4.7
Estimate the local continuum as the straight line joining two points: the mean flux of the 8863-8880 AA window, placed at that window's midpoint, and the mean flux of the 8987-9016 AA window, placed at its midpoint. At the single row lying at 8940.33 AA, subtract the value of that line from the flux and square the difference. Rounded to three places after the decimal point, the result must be 0.009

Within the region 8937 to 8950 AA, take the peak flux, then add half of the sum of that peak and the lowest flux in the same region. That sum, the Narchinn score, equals 4.23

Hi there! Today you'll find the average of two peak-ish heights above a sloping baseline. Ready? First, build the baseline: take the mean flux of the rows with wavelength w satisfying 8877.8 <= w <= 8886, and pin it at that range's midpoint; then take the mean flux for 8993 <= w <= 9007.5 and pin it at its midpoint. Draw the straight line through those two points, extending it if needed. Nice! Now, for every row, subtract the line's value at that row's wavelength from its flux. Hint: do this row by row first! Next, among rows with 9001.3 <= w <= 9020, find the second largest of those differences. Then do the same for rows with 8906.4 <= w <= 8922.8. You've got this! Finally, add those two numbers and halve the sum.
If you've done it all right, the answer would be 0.23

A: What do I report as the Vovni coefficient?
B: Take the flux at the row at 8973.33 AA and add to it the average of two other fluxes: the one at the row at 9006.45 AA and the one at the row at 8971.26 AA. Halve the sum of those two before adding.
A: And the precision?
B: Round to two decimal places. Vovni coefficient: 4.01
